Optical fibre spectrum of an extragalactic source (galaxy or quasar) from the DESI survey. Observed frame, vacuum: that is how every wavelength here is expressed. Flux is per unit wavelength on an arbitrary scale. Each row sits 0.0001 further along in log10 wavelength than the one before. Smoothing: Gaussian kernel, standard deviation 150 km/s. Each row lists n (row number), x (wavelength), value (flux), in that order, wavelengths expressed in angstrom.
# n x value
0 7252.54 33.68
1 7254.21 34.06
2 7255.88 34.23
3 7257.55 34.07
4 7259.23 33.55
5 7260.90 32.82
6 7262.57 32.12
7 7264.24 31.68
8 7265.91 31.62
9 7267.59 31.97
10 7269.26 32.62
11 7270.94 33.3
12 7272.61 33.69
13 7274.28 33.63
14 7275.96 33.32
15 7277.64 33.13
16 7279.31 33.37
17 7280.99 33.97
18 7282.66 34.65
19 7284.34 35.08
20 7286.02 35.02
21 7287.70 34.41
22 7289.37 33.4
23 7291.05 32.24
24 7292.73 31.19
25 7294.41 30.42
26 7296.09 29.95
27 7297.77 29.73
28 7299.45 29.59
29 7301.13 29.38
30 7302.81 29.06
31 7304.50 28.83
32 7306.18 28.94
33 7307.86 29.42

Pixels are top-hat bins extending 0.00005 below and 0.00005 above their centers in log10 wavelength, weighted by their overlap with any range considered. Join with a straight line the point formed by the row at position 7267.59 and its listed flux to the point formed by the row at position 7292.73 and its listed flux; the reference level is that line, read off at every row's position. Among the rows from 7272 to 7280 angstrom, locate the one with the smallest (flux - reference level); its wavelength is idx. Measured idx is 7277.64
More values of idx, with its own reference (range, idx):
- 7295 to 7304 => 7302.81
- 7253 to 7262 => 7260.90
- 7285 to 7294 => 7292.73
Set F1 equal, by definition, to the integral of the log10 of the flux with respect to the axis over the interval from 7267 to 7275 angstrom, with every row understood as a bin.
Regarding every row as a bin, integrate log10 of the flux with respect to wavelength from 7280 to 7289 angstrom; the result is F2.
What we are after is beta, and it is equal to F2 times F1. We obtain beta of 168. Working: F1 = 12.2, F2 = 13.9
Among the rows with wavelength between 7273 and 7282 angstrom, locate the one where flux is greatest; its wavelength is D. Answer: 7280.99 angstrom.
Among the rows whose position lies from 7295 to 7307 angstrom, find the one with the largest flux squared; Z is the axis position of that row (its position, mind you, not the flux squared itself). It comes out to 7296.09 angstrom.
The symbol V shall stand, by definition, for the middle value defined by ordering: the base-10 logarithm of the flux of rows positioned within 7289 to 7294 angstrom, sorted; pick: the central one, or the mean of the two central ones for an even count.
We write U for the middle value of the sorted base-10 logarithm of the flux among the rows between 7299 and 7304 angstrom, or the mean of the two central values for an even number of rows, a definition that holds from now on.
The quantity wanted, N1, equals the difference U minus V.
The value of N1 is -0.04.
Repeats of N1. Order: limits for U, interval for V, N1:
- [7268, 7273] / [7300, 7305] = 0.06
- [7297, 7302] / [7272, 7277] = -0.06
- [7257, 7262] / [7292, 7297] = 0.04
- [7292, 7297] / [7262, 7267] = -0.02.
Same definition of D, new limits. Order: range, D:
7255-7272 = 7255.88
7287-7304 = 7287.70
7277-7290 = 7284.34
